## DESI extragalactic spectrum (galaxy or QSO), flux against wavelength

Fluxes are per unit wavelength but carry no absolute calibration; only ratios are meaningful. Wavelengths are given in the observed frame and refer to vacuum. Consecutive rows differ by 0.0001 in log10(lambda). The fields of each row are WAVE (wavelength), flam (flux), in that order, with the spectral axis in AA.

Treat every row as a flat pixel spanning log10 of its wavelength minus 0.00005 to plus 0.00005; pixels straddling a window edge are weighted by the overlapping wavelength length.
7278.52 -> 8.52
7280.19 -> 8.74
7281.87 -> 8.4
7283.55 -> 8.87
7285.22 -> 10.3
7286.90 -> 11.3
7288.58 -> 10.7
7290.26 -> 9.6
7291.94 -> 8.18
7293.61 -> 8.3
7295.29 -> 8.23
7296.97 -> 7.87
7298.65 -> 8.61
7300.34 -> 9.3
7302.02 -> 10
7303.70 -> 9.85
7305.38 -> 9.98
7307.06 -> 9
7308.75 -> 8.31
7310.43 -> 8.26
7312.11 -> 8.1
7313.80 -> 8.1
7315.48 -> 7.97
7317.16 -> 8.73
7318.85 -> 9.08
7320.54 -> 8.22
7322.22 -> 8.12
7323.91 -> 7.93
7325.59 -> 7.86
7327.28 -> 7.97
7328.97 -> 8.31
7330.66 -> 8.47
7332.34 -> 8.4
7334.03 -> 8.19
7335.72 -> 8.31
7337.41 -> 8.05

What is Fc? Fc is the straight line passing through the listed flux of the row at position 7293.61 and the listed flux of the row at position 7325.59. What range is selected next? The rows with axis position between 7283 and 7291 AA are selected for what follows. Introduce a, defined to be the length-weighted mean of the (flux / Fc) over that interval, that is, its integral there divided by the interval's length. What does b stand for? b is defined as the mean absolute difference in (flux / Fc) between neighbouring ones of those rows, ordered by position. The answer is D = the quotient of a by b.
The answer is 10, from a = 1.22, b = 0.123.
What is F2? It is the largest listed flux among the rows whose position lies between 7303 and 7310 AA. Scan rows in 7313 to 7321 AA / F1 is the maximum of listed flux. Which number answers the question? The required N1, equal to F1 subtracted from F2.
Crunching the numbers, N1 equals 0.90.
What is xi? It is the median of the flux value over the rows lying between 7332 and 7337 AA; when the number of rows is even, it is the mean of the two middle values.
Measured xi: 8.31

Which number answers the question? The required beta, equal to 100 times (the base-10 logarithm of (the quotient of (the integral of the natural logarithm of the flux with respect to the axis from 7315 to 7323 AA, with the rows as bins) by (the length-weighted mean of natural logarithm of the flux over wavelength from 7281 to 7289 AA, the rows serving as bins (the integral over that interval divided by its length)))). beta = 87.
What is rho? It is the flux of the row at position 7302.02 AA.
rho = 10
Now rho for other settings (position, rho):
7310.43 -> 8.26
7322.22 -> 8.12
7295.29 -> 8.23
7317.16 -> 8.73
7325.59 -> 7.86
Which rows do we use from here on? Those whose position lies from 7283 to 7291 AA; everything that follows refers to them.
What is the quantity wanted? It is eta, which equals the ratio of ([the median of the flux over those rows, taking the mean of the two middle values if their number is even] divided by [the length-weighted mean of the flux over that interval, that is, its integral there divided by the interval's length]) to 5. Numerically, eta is 0.202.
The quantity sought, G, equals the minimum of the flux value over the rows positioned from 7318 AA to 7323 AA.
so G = 8.12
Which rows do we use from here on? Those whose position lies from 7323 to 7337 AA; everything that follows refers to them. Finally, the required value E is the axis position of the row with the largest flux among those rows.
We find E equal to 7330.66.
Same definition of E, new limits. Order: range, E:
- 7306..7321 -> 7318.85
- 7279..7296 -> 7286.90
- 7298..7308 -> 7302.02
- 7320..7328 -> 7320.54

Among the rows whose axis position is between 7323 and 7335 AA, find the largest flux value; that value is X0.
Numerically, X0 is 8.47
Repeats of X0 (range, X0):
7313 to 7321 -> 9.08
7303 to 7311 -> 9.98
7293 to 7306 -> 10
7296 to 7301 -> 9.3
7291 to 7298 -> 8.3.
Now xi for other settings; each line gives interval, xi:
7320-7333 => 8.17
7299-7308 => 9.85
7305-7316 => 8.26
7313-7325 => 8.12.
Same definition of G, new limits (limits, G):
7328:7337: 8.19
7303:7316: 7.97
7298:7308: 8.61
